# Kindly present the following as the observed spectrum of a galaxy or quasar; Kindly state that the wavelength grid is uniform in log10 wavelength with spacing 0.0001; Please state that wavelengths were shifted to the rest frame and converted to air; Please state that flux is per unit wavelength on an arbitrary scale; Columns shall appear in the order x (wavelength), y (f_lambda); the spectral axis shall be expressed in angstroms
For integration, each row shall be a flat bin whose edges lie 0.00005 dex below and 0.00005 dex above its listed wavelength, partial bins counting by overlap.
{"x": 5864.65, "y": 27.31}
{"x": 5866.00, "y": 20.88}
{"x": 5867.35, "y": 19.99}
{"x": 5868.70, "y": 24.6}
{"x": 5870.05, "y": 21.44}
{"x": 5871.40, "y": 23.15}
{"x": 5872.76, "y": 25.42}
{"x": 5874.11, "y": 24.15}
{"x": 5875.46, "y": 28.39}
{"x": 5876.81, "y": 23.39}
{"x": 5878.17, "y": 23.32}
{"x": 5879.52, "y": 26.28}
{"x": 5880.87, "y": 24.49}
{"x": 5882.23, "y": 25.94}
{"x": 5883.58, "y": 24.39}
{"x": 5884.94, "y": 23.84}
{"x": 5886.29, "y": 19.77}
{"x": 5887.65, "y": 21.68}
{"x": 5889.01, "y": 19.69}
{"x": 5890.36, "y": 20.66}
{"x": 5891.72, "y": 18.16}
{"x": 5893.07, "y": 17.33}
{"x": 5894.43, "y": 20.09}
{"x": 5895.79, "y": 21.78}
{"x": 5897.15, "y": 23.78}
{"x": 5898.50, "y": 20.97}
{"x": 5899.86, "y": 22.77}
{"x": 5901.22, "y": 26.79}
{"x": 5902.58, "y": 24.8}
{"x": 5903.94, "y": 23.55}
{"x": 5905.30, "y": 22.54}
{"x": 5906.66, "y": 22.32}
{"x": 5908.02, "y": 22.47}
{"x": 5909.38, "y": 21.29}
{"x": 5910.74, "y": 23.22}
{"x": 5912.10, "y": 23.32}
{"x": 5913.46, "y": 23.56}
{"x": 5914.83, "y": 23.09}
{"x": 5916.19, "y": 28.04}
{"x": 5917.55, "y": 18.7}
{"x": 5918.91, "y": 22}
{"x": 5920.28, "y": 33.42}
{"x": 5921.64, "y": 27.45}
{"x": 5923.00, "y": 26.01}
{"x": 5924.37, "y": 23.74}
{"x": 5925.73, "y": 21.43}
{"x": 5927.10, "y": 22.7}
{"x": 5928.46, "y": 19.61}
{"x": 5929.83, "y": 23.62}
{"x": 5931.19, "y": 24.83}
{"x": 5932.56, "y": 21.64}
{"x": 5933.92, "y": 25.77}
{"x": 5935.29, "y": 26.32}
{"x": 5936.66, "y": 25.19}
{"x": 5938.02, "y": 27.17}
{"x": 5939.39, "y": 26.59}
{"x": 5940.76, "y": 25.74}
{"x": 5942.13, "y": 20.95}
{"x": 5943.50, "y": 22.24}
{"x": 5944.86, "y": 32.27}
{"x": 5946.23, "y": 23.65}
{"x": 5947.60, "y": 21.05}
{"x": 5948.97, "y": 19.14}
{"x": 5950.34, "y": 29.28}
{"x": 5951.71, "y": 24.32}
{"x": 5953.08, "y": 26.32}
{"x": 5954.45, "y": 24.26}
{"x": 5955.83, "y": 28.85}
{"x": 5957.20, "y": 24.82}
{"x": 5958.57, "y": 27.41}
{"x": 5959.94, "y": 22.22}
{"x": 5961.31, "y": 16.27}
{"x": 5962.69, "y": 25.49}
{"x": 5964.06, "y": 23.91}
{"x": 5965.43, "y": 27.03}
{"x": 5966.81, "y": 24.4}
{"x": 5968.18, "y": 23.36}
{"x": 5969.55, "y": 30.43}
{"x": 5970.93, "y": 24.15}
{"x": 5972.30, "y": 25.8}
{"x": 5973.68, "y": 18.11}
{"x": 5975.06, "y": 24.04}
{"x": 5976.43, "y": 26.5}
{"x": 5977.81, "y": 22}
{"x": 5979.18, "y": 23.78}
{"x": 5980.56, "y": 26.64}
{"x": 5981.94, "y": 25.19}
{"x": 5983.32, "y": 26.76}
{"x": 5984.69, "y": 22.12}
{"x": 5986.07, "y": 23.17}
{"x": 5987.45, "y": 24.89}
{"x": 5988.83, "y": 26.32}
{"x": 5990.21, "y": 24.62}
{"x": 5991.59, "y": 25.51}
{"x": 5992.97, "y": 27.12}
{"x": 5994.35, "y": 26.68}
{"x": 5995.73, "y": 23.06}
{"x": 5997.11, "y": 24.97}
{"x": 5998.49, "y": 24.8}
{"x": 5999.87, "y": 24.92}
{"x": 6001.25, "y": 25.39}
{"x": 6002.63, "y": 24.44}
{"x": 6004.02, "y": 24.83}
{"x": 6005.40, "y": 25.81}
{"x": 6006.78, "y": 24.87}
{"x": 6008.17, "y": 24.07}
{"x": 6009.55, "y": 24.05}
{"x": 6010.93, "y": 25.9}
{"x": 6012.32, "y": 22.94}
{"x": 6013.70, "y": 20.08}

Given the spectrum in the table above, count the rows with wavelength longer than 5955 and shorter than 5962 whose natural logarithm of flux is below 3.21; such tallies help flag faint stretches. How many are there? 2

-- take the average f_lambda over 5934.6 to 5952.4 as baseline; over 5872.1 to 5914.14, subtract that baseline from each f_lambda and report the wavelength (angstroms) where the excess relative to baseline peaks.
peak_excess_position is 5875.46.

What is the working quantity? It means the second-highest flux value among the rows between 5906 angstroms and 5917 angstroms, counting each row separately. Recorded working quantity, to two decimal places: 23.56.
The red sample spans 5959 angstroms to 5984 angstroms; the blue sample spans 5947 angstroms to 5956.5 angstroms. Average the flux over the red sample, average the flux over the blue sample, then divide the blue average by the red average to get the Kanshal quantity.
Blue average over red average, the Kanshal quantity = 1.02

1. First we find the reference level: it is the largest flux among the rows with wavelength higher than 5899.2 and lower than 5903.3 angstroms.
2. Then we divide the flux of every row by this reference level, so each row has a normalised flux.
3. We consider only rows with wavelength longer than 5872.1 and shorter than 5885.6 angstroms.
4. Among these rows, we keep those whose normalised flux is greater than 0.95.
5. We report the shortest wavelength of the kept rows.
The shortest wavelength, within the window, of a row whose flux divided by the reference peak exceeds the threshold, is 5875.46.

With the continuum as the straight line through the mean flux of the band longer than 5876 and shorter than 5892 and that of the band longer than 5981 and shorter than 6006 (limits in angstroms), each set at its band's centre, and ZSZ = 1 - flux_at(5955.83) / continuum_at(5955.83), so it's -0.19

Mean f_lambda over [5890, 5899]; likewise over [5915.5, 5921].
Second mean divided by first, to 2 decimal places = 1.25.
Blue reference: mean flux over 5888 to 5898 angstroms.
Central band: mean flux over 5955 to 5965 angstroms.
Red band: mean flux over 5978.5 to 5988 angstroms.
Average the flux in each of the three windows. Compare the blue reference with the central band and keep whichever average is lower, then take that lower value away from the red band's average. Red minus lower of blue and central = 4.4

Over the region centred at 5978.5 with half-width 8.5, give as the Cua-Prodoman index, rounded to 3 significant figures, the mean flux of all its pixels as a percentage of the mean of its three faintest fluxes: 116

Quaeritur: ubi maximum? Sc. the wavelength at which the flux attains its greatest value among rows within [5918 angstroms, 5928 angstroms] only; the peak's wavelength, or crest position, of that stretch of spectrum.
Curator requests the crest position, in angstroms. 5920.28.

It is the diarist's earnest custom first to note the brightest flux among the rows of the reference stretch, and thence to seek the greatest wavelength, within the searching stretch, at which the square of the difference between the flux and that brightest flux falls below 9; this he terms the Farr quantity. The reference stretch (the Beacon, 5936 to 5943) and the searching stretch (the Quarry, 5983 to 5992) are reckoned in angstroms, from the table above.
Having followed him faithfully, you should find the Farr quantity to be 5991.59 angstroms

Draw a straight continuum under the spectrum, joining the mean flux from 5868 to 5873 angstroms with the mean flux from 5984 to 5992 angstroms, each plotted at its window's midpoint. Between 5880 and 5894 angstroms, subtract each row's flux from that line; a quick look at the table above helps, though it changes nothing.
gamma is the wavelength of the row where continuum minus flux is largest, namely 5893.07 angstroms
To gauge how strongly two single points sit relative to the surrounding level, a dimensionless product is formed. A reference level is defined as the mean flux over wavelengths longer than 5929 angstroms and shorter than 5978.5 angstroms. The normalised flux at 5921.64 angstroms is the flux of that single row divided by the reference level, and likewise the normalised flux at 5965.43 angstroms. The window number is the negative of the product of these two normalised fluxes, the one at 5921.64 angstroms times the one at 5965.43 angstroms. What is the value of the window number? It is -1.23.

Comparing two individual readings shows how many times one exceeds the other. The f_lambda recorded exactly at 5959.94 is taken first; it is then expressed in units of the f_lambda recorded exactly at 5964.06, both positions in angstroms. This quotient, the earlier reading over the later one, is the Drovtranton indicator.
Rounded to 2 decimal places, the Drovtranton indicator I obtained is 0.93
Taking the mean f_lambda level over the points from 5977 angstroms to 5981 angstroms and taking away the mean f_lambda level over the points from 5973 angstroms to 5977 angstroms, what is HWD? 1.3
